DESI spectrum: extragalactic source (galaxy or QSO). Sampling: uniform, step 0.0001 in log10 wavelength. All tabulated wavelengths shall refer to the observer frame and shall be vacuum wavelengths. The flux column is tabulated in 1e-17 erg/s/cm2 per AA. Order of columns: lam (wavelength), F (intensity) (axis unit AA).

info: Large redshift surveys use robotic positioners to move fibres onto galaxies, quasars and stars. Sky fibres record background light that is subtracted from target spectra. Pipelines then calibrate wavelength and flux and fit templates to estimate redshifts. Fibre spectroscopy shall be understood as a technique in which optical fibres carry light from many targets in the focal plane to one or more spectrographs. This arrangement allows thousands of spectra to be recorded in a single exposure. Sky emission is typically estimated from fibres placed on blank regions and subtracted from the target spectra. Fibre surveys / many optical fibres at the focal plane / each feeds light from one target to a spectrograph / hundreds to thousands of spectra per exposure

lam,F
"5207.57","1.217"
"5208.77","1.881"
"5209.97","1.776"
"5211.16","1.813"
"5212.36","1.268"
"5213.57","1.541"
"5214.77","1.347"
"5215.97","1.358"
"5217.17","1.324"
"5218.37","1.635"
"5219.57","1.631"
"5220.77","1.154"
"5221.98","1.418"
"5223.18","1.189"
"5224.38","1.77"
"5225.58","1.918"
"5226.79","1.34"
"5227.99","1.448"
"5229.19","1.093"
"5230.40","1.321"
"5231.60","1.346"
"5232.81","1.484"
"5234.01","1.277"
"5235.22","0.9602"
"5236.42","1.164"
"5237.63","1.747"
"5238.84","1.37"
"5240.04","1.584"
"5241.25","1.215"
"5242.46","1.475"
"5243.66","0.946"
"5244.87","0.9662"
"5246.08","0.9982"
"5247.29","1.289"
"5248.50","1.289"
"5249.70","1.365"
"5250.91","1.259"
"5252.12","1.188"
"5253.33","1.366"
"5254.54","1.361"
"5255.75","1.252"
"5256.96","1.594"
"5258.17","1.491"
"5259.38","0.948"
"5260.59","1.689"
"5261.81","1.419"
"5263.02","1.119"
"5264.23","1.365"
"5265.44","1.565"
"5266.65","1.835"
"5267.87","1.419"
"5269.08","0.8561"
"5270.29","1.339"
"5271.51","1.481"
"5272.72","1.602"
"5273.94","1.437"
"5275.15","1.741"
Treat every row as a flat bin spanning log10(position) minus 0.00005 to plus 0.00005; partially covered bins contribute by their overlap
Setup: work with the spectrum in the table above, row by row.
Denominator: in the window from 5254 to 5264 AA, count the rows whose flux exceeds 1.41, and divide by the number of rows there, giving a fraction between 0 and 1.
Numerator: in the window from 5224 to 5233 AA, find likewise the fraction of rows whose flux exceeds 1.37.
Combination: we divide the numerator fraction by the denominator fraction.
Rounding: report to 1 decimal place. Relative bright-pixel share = 1.0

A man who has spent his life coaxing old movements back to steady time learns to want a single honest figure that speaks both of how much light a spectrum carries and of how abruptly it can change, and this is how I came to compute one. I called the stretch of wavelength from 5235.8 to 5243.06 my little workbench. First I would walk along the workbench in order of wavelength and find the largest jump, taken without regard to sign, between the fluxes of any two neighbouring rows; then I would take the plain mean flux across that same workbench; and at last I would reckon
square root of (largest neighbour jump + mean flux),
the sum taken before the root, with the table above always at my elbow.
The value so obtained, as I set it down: 1.42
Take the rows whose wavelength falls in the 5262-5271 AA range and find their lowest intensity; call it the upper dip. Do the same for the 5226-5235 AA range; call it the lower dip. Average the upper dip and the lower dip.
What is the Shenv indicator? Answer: 0.97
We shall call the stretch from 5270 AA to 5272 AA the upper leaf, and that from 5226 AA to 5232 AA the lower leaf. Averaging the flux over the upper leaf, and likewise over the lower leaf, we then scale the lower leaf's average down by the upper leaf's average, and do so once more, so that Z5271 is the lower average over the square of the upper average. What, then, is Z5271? 0.66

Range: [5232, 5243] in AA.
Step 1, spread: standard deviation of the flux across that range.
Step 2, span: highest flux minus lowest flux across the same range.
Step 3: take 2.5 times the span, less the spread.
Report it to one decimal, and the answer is 1.7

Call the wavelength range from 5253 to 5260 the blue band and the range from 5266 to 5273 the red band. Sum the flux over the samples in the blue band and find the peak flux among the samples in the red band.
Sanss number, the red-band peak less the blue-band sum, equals -6.2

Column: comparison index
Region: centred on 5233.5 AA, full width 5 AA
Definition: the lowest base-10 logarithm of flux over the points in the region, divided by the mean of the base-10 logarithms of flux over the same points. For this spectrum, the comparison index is -0.18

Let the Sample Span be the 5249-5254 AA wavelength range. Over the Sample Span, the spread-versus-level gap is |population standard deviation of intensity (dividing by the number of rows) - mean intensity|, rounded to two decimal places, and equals 1.22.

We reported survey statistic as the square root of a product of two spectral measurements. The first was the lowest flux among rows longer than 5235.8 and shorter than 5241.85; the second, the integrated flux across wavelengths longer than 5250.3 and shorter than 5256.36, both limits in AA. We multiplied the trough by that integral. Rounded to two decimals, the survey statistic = 3.01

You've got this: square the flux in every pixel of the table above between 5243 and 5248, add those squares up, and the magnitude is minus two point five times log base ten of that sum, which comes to -1.6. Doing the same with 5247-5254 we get -2.5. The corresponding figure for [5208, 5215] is -3.0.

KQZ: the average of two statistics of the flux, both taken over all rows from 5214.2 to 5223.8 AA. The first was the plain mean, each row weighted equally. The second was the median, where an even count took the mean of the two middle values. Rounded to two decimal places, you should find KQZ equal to 1.37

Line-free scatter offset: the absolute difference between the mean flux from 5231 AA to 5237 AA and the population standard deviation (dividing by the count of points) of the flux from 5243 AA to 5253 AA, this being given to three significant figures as 1.09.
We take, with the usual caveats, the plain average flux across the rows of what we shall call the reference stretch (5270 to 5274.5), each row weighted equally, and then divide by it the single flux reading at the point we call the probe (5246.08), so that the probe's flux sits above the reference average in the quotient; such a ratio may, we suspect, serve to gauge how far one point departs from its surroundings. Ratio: 0.68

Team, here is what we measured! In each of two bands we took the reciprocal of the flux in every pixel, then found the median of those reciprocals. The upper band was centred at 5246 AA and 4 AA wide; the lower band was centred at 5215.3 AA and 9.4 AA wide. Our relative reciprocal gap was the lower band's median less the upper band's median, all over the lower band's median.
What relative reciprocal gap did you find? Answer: -0.45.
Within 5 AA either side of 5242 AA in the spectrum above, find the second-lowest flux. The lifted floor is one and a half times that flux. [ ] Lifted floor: 1.4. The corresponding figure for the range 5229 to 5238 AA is 1.6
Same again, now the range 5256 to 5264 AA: 1.7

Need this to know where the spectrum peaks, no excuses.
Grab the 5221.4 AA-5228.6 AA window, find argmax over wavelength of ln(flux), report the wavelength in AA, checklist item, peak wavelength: 5225.58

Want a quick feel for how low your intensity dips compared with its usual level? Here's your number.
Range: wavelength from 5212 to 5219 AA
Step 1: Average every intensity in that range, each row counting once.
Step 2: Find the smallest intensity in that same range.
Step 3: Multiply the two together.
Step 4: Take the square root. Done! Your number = 1.34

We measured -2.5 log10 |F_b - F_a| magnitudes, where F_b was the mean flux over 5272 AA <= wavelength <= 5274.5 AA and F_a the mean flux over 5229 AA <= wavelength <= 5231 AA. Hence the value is 1.3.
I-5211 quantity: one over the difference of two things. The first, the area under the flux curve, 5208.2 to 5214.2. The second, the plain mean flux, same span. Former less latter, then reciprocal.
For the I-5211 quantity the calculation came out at 0.121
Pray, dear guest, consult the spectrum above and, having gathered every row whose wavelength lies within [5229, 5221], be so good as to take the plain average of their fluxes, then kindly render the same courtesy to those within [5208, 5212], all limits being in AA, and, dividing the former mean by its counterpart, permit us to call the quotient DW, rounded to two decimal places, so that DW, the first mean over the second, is 0.83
